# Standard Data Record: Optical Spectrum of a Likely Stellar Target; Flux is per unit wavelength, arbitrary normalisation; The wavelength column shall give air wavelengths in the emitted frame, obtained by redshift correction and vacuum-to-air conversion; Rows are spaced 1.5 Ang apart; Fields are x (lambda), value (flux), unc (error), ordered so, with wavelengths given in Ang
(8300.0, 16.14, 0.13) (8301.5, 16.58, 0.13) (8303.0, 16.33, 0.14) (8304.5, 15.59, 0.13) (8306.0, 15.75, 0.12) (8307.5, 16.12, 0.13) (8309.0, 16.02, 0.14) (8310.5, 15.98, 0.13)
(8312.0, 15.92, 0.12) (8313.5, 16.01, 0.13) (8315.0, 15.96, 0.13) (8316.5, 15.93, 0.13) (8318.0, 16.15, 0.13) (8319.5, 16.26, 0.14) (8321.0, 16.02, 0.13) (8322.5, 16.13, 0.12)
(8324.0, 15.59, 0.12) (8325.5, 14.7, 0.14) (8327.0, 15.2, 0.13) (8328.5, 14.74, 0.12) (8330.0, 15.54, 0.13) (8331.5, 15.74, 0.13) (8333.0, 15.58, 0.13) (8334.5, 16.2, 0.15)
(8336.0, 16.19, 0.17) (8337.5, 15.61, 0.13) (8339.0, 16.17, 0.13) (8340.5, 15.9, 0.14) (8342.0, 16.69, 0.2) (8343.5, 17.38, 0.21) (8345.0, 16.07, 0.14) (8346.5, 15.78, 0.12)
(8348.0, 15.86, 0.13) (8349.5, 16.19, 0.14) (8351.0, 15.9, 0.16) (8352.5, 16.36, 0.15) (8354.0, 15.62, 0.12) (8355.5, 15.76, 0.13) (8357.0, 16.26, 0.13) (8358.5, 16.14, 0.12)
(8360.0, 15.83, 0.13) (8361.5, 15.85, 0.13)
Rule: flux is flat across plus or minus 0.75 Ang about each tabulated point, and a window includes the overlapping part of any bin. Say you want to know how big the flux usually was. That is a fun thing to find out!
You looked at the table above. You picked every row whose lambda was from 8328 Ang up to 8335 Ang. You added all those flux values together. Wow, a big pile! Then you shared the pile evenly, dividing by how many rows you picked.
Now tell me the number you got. 15.6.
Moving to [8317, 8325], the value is 16.0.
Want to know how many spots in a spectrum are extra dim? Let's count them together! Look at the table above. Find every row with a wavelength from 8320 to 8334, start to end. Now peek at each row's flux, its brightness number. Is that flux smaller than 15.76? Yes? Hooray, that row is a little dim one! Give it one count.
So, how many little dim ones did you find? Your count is 7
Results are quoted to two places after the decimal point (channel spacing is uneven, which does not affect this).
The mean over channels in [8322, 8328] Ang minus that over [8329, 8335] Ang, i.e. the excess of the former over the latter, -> -0.36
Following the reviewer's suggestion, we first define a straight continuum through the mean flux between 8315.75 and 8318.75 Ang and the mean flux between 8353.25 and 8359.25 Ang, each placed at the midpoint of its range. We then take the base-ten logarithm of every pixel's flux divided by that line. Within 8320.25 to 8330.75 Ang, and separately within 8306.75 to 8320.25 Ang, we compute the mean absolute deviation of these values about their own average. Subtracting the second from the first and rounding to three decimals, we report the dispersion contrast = 0.010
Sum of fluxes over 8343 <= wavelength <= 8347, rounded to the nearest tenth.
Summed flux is 49.2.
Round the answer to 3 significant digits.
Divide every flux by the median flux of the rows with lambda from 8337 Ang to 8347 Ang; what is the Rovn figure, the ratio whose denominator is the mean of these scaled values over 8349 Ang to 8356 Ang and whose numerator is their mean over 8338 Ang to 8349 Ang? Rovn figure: 1.02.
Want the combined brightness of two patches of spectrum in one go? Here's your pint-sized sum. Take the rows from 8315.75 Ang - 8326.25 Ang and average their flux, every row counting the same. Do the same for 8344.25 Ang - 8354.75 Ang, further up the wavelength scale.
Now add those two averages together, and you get 31.79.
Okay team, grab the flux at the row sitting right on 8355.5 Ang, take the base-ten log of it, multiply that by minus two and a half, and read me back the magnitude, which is -2.994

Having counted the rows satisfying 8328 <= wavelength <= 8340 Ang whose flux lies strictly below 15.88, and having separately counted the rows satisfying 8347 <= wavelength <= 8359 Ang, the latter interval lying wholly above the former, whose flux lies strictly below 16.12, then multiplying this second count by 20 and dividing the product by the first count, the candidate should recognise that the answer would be 16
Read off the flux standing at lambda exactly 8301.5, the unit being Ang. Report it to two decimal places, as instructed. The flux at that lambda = 16.58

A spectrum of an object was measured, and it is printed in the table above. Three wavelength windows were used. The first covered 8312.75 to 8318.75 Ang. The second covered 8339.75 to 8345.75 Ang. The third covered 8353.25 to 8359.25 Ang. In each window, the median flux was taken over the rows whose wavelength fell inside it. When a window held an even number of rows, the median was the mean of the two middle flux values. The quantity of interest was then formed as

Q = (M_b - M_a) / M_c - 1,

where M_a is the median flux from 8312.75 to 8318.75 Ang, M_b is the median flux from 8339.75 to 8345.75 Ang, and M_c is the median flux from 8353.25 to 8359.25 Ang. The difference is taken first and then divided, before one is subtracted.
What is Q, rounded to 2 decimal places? -0.98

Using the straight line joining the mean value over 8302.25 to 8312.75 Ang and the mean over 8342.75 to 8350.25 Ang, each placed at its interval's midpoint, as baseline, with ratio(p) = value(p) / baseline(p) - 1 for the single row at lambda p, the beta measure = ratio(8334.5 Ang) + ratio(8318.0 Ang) 0.009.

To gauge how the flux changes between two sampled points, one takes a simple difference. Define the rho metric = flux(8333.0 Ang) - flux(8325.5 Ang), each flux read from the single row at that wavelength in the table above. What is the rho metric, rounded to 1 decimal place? 0.9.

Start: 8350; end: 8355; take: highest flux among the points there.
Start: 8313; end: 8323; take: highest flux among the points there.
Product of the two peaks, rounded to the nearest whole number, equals 266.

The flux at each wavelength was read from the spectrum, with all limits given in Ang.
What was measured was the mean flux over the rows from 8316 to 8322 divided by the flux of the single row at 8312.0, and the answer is 1.01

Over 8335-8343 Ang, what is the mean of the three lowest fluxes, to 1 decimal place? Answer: 15.9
